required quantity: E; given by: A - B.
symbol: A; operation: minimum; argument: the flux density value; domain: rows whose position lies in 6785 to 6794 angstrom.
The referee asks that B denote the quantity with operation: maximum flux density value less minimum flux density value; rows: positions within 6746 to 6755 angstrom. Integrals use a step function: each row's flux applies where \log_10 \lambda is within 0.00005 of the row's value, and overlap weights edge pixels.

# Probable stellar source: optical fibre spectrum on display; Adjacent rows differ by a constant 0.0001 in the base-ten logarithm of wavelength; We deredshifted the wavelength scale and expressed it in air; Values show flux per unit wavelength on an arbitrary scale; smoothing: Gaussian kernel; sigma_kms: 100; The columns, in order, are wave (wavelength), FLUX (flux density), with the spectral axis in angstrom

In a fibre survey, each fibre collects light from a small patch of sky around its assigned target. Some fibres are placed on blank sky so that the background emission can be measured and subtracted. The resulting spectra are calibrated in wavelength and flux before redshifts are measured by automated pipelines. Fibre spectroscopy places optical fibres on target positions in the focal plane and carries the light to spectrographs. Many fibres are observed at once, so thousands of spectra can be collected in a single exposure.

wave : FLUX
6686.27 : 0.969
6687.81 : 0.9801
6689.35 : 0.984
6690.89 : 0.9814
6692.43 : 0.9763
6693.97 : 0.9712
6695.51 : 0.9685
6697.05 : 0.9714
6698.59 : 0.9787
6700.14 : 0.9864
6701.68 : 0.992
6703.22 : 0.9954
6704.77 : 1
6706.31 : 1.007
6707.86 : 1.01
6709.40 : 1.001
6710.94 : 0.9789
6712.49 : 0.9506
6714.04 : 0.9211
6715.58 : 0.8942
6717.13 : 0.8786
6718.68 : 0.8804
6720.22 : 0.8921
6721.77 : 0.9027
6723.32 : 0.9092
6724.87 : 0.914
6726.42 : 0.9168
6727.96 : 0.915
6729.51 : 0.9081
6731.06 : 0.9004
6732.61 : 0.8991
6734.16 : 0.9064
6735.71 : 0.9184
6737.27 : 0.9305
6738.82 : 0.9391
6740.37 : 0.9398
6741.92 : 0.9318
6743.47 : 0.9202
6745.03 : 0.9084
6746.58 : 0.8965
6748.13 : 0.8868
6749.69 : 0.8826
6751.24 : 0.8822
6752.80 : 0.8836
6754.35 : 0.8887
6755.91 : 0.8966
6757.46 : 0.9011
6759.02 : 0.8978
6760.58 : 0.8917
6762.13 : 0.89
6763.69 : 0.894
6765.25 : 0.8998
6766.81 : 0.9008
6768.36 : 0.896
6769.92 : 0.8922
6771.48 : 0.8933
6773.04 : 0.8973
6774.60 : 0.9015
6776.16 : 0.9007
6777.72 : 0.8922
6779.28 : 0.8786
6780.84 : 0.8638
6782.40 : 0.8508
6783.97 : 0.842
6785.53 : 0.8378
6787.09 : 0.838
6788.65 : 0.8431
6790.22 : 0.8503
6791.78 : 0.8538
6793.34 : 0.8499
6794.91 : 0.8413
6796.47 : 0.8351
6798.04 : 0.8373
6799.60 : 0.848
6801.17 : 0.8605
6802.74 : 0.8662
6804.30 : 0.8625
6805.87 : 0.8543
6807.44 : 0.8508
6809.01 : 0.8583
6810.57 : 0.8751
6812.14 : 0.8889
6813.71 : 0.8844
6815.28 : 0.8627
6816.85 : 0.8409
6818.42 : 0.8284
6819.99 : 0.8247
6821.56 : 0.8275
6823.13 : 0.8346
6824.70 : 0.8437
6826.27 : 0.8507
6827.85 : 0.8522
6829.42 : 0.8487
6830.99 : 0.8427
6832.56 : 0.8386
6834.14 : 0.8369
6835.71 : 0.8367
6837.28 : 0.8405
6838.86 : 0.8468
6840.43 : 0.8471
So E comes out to 0.82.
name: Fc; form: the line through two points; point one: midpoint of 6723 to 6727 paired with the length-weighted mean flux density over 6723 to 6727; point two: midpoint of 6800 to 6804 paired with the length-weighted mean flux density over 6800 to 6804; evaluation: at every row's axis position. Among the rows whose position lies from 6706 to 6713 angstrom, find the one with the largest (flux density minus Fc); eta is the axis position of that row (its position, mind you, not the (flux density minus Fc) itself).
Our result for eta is 6707.86 angstrom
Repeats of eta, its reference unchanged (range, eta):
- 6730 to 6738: 6737.27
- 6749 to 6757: 6755.91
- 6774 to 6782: 6776.16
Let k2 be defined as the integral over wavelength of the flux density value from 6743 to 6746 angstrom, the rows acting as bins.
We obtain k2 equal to 2.73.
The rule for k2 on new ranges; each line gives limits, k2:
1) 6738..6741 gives 2.82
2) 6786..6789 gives 2.52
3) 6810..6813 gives 2.65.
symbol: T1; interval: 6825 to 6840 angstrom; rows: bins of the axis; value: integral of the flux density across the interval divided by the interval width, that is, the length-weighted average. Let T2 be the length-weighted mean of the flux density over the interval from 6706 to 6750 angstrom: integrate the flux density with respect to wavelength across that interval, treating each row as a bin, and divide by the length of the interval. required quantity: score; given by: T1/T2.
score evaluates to 0.92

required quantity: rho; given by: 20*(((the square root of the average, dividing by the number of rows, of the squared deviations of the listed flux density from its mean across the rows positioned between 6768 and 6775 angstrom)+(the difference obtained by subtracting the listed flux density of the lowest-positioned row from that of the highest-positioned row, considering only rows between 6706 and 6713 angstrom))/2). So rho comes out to -0.53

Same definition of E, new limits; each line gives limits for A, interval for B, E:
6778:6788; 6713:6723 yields 0.80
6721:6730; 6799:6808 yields 0.88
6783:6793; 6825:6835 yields 0.82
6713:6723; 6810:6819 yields 0.82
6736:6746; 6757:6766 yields 0.90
